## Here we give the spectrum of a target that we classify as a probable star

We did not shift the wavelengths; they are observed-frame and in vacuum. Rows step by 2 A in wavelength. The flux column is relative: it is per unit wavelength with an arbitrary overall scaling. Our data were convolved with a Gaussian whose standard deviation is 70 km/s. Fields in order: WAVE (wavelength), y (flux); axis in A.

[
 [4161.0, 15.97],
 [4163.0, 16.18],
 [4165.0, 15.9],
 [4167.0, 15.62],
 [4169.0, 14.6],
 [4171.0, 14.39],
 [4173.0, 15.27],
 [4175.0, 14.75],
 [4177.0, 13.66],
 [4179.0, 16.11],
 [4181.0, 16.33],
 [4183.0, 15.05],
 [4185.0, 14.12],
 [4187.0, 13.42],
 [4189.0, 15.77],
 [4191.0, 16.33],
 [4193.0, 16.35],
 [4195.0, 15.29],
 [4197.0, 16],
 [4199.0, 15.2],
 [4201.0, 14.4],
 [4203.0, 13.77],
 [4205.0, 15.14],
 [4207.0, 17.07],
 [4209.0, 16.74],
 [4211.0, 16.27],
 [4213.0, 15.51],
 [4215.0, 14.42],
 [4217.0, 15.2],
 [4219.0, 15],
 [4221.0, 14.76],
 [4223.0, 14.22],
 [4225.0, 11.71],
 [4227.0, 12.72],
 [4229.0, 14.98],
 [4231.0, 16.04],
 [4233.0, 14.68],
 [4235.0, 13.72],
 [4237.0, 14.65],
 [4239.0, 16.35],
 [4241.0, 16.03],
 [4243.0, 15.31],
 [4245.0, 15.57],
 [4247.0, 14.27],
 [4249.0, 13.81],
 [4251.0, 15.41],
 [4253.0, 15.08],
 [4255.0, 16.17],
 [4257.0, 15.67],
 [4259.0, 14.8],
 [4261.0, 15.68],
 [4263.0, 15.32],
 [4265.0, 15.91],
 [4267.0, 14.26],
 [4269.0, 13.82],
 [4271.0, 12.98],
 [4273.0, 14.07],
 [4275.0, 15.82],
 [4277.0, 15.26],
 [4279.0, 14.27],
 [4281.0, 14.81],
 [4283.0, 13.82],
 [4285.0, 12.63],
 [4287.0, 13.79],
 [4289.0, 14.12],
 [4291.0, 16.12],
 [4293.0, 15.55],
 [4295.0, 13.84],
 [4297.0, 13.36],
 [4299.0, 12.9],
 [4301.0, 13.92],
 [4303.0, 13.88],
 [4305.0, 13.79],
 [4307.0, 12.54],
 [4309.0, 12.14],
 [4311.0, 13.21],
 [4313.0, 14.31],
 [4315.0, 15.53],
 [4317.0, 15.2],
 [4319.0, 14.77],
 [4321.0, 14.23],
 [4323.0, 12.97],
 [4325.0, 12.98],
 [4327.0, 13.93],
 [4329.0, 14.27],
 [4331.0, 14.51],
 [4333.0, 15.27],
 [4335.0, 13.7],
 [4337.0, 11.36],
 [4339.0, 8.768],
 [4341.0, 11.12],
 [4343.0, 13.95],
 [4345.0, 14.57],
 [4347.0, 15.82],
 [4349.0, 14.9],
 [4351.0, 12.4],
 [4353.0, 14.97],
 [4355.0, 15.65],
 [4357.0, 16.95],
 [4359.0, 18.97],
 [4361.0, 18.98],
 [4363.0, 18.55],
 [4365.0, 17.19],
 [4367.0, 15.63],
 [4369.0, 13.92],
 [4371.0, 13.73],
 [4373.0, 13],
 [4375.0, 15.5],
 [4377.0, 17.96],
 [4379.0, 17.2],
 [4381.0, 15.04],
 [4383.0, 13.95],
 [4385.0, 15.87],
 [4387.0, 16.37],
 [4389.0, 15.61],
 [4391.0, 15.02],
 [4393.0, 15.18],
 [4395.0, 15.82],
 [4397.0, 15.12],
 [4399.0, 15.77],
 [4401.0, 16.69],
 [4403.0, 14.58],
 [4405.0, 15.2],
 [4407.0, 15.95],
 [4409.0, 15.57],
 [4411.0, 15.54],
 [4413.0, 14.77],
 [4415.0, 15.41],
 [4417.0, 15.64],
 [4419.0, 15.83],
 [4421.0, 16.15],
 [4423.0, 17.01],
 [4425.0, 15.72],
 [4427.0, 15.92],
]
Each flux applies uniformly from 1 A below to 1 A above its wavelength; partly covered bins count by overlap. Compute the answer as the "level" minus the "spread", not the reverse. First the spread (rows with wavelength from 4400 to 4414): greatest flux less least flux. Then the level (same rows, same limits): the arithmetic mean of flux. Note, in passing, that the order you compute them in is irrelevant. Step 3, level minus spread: 13.4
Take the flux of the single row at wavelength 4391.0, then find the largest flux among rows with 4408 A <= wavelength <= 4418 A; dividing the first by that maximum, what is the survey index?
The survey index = 0.96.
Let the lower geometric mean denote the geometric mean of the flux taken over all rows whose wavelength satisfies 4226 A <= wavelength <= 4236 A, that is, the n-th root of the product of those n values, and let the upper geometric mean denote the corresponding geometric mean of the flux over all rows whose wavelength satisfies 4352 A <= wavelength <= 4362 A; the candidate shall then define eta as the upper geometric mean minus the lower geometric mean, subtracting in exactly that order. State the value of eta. 2.6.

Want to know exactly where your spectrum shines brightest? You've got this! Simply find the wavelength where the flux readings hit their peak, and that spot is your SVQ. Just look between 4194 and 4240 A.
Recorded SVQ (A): 4207.0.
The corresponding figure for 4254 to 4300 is 4255.0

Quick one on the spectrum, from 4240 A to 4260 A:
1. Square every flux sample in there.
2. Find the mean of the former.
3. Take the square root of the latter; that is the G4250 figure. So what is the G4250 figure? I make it 15.2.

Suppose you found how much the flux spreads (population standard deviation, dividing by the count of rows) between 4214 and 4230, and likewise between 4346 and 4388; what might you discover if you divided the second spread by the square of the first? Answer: 1.3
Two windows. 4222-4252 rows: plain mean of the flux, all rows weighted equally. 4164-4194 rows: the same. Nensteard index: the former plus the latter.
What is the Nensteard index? 29.8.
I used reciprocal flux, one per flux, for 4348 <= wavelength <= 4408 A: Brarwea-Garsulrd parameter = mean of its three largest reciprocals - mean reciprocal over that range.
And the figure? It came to 0.0126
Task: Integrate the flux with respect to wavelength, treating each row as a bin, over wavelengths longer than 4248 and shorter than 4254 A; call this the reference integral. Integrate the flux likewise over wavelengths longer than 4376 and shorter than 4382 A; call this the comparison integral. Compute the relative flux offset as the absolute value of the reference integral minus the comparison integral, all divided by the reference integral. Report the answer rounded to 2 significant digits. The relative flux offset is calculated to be 0.13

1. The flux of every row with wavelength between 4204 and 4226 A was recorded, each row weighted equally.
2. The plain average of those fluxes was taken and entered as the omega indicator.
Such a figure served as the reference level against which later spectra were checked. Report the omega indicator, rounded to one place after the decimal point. 15.1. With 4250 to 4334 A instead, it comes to 14.4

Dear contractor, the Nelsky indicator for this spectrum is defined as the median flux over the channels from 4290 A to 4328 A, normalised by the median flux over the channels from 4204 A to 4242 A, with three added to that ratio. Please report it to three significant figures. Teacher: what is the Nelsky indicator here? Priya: 3.93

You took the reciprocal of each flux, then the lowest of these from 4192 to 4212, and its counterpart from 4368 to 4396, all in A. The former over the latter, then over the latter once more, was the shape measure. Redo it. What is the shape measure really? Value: 18.9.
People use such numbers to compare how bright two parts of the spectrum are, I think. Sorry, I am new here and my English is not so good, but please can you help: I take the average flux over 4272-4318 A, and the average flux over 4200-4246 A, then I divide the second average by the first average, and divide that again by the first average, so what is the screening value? 0.075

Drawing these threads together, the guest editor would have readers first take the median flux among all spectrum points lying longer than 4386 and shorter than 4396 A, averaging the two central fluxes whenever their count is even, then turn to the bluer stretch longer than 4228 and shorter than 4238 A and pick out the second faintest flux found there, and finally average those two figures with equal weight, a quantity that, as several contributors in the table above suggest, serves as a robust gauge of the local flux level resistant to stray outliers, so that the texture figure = 15.13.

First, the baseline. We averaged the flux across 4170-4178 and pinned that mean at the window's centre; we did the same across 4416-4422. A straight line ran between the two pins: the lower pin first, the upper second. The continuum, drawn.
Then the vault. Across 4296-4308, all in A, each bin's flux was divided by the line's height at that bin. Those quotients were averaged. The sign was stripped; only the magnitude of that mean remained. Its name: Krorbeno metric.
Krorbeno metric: 0.88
